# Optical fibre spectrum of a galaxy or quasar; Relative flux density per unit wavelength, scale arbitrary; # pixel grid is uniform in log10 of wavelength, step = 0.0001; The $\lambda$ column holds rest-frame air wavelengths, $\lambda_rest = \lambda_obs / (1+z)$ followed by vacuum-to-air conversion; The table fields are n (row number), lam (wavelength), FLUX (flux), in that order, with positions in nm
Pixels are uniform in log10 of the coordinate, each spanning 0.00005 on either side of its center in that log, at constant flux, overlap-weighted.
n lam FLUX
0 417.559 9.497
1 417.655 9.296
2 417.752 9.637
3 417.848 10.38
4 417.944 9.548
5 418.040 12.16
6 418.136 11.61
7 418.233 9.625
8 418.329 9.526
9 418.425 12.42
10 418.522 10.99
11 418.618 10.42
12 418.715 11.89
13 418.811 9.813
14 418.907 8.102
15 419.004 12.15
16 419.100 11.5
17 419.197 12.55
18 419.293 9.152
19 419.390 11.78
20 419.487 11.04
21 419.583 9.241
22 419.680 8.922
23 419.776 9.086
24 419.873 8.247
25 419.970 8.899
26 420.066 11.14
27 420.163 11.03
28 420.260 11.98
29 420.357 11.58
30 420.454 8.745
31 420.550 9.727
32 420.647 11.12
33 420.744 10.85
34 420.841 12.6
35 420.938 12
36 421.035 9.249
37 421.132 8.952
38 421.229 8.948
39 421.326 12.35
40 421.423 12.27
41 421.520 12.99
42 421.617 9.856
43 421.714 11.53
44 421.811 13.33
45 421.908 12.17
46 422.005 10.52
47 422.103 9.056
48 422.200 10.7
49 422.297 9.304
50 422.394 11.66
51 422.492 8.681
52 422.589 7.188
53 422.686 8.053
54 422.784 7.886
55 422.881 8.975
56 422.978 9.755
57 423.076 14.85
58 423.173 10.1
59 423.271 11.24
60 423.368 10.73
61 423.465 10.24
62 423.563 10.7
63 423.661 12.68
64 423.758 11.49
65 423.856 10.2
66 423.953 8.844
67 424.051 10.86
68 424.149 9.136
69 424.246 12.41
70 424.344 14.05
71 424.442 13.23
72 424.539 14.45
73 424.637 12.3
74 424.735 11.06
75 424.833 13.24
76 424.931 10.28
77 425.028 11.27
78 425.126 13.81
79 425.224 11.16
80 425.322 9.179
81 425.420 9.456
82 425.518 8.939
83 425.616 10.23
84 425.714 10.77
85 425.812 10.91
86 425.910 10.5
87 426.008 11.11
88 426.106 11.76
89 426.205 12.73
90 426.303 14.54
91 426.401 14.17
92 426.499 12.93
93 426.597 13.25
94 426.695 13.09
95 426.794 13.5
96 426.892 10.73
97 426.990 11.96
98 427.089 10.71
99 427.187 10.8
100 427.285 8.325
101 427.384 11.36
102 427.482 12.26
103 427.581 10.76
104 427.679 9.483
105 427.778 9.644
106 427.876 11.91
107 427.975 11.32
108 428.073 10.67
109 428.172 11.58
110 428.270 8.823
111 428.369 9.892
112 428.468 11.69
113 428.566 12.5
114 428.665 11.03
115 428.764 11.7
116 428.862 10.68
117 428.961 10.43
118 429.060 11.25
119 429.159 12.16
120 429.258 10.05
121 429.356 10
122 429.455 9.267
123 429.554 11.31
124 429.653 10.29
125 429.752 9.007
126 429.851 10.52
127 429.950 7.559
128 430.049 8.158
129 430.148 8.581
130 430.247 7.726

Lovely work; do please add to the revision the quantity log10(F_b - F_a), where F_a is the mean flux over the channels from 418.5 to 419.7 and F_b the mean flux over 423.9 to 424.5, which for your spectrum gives -0.1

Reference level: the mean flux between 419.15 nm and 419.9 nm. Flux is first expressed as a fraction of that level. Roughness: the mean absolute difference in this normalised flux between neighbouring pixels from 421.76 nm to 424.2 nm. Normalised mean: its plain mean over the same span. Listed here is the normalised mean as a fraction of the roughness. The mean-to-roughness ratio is 6.4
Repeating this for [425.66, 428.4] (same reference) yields 10.3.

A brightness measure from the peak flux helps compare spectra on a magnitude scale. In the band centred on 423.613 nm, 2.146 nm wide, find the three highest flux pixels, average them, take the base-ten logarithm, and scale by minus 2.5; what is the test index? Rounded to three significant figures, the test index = -2.90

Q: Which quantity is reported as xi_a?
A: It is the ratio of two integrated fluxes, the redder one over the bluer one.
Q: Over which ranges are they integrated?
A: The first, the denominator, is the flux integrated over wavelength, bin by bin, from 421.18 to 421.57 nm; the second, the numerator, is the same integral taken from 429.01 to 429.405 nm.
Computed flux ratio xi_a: 0.95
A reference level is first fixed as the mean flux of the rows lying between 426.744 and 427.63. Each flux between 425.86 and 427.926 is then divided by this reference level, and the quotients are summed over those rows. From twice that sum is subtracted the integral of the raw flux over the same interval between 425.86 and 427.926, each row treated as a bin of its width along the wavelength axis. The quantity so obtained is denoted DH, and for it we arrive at 19.9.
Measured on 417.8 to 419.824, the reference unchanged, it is 18.4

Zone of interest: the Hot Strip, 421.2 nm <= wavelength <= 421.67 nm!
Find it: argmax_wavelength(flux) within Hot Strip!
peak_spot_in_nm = 421.520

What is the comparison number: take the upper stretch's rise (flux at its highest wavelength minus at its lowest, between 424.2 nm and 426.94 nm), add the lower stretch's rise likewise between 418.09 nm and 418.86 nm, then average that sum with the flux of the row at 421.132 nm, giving 3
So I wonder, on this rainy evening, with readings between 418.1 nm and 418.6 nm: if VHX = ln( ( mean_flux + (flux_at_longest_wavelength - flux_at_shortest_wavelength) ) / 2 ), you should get 1.63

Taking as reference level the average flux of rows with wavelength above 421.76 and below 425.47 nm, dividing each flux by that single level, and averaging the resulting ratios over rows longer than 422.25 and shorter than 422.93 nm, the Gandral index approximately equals 0.81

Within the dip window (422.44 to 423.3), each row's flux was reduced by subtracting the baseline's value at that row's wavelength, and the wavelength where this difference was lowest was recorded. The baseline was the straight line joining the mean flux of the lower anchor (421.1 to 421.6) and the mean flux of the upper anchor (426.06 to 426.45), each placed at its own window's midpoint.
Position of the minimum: 422.589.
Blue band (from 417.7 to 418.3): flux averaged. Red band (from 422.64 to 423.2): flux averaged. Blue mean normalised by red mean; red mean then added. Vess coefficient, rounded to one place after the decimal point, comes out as 11.0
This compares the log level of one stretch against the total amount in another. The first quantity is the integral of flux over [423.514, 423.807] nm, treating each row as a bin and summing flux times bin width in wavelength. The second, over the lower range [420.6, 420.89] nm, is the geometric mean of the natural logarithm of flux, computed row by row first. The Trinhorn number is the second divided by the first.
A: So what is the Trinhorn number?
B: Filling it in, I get 0.718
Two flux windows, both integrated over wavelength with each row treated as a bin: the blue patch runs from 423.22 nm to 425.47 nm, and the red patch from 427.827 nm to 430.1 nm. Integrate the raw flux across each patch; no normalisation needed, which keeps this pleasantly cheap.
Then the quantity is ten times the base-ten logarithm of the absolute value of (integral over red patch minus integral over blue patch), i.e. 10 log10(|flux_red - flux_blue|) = 2.4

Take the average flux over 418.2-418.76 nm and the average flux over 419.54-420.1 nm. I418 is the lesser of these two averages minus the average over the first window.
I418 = -1.6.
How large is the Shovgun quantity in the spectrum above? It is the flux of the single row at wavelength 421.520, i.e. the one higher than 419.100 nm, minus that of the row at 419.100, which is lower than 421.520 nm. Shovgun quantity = 1.5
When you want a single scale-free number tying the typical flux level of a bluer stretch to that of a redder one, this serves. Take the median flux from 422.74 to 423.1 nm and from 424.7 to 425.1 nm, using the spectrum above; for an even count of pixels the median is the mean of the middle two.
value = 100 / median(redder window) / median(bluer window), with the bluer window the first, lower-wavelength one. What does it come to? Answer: 0.96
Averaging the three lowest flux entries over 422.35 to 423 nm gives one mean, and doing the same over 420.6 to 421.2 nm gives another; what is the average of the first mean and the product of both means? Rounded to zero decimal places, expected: 41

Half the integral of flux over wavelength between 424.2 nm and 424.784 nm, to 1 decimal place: 3.8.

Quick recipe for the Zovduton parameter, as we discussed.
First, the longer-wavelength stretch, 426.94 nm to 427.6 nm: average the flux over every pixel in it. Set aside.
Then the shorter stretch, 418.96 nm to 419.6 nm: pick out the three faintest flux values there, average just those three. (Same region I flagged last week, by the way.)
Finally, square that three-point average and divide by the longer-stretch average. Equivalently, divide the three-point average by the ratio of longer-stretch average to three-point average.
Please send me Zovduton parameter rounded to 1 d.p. 8.8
